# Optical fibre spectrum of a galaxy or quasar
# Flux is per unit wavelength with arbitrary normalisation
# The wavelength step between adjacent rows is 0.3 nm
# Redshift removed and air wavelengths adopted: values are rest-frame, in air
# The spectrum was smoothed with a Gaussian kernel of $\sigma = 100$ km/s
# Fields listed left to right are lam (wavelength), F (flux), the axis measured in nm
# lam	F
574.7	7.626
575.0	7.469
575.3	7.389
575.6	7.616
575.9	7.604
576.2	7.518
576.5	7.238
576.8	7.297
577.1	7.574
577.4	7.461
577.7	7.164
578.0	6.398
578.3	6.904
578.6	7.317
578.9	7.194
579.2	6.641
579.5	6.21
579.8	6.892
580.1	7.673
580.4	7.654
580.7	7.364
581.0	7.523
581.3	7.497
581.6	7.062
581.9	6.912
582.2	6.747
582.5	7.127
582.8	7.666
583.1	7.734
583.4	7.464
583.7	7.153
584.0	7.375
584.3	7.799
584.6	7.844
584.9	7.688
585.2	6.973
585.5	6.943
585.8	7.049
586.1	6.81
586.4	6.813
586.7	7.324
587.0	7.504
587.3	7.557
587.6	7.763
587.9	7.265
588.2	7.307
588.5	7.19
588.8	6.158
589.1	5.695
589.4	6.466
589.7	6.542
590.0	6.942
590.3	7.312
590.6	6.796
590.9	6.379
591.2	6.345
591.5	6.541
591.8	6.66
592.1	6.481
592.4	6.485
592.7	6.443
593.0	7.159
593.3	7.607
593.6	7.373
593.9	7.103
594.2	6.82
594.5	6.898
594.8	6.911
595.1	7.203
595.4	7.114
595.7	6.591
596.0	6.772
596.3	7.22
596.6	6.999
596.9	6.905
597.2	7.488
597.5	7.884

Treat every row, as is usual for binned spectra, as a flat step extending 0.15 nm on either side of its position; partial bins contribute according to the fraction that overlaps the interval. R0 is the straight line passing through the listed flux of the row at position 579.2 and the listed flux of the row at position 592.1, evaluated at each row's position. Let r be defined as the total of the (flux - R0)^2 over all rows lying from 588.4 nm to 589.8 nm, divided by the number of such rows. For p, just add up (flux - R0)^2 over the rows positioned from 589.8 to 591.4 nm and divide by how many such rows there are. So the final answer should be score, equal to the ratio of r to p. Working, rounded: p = 0.2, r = 0.3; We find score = 1.3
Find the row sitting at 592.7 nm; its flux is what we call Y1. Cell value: 6.443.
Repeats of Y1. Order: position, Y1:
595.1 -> 7.203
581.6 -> 7.062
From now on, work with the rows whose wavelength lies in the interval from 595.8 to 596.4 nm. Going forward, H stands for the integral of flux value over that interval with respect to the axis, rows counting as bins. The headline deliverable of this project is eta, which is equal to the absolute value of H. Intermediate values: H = 4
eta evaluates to 4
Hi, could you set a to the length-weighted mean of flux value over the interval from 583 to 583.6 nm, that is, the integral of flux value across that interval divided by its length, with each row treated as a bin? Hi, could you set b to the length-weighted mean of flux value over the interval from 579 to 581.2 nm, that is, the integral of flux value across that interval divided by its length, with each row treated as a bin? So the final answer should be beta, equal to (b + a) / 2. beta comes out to 7.3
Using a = 7.6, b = 7.15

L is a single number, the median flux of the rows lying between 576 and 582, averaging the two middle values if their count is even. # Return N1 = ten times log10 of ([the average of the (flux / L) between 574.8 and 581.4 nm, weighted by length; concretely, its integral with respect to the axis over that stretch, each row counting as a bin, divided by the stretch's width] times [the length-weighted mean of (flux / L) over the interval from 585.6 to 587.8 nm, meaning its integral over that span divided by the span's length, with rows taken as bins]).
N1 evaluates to -0.02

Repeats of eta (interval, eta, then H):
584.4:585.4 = 7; 7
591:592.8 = 12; 12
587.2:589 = 13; 13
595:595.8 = 6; 6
